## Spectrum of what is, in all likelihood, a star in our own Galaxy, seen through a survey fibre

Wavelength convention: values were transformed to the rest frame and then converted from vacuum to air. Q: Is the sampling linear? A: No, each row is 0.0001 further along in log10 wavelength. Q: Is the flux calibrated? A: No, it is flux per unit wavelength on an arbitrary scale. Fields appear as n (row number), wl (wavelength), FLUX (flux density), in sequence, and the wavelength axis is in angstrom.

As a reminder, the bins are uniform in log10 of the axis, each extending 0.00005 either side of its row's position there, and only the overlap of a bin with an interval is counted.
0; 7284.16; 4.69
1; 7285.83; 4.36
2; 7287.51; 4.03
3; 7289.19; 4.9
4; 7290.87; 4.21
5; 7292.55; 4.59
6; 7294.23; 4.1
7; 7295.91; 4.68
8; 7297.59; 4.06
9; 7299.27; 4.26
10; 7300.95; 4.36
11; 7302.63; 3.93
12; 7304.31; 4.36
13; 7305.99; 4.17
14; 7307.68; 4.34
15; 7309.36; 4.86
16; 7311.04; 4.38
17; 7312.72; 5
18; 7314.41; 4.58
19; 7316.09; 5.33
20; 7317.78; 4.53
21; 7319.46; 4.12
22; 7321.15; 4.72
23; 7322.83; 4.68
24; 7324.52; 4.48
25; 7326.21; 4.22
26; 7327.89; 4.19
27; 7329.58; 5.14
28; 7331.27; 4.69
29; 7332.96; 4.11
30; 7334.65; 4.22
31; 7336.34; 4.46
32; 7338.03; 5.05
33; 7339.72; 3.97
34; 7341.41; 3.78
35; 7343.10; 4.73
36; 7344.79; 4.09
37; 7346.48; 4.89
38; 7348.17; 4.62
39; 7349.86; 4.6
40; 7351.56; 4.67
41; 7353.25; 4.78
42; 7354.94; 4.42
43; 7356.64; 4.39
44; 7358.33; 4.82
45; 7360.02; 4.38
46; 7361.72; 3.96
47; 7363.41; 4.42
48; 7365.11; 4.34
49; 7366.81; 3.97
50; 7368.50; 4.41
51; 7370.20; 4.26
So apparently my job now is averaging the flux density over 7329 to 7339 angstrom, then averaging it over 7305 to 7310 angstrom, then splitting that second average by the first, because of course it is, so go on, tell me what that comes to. 0.97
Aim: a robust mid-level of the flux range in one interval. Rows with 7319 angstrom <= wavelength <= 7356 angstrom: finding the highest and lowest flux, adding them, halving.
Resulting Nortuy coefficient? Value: 4.46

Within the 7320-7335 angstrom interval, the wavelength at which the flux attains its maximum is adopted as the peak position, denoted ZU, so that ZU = 7329.58 angstrom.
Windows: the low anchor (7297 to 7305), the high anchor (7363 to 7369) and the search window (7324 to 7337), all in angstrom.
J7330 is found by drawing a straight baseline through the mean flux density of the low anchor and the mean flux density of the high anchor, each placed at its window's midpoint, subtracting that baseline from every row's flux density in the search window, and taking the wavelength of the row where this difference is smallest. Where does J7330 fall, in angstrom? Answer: 7332.96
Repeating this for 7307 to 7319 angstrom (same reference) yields 7307.68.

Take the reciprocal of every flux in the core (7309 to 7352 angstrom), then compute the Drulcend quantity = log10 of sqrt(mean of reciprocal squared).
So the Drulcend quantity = -0.653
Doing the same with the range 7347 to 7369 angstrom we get -0.646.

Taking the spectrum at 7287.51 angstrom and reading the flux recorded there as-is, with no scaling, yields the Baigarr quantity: 4.03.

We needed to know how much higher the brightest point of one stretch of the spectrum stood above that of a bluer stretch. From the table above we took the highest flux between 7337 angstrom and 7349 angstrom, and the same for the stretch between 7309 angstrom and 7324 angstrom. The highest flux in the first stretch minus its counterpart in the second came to -0.3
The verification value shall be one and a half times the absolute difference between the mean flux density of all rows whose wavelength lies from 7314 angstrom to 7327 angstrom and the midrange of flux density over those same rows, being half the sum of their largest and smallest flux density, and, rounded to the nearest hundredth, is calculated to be 0.21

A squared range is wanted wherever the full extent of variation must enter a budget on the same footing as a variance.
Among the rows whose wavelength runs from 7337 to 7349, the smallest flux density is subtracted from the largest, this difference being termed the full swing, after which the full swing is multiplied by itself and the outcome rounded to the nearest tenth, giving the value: 1.6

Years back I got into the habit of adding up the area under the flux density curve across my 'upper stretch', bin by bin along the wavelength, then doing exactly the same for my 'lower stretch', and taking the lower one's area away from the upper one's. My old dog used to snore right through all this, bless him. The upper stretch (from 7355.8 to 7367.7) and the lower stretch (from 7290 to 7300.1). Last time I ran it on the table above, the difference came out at 8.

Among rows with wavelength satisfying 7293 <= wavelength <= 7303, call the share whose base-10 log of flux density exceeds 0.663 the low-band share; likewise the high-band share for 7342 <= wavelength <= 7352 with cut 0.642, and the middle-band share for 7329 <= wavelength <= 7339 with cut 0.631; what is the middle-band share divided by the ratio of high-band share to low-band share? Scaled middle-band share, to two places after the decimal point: 0.13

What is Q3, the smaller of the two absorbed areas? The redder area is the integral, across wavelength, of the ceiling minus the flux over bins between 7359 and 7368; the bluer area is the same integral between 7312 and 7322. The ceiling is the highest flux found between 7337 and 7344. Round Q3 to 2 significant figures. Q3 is 3.4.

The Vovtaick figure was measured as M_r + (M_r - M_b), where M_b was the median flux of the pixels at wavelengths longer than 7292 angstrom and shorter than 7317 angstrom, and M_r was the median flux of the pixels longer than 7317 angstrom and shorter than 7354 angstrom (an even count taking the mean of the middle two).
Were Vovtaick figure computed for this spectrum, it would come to 4.77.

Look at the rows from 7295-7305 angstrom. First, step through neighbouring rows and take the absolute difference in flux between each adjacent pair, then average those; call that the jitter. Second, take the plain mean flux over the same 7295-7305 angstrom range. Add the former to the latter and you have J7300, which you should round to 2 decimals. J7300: 4.63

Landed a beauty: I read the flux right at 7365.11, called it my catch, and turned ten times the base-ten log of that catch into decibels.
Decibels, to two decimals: 6.37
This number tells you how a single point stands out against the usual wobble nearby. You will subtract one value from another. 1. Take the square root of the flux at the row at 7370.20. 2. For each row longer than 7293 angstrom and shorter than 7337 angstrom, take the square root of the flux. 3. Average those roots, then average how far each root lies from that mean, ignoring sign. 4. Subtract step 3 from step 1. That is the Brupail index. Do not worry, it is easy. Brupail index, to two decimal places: 2.00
